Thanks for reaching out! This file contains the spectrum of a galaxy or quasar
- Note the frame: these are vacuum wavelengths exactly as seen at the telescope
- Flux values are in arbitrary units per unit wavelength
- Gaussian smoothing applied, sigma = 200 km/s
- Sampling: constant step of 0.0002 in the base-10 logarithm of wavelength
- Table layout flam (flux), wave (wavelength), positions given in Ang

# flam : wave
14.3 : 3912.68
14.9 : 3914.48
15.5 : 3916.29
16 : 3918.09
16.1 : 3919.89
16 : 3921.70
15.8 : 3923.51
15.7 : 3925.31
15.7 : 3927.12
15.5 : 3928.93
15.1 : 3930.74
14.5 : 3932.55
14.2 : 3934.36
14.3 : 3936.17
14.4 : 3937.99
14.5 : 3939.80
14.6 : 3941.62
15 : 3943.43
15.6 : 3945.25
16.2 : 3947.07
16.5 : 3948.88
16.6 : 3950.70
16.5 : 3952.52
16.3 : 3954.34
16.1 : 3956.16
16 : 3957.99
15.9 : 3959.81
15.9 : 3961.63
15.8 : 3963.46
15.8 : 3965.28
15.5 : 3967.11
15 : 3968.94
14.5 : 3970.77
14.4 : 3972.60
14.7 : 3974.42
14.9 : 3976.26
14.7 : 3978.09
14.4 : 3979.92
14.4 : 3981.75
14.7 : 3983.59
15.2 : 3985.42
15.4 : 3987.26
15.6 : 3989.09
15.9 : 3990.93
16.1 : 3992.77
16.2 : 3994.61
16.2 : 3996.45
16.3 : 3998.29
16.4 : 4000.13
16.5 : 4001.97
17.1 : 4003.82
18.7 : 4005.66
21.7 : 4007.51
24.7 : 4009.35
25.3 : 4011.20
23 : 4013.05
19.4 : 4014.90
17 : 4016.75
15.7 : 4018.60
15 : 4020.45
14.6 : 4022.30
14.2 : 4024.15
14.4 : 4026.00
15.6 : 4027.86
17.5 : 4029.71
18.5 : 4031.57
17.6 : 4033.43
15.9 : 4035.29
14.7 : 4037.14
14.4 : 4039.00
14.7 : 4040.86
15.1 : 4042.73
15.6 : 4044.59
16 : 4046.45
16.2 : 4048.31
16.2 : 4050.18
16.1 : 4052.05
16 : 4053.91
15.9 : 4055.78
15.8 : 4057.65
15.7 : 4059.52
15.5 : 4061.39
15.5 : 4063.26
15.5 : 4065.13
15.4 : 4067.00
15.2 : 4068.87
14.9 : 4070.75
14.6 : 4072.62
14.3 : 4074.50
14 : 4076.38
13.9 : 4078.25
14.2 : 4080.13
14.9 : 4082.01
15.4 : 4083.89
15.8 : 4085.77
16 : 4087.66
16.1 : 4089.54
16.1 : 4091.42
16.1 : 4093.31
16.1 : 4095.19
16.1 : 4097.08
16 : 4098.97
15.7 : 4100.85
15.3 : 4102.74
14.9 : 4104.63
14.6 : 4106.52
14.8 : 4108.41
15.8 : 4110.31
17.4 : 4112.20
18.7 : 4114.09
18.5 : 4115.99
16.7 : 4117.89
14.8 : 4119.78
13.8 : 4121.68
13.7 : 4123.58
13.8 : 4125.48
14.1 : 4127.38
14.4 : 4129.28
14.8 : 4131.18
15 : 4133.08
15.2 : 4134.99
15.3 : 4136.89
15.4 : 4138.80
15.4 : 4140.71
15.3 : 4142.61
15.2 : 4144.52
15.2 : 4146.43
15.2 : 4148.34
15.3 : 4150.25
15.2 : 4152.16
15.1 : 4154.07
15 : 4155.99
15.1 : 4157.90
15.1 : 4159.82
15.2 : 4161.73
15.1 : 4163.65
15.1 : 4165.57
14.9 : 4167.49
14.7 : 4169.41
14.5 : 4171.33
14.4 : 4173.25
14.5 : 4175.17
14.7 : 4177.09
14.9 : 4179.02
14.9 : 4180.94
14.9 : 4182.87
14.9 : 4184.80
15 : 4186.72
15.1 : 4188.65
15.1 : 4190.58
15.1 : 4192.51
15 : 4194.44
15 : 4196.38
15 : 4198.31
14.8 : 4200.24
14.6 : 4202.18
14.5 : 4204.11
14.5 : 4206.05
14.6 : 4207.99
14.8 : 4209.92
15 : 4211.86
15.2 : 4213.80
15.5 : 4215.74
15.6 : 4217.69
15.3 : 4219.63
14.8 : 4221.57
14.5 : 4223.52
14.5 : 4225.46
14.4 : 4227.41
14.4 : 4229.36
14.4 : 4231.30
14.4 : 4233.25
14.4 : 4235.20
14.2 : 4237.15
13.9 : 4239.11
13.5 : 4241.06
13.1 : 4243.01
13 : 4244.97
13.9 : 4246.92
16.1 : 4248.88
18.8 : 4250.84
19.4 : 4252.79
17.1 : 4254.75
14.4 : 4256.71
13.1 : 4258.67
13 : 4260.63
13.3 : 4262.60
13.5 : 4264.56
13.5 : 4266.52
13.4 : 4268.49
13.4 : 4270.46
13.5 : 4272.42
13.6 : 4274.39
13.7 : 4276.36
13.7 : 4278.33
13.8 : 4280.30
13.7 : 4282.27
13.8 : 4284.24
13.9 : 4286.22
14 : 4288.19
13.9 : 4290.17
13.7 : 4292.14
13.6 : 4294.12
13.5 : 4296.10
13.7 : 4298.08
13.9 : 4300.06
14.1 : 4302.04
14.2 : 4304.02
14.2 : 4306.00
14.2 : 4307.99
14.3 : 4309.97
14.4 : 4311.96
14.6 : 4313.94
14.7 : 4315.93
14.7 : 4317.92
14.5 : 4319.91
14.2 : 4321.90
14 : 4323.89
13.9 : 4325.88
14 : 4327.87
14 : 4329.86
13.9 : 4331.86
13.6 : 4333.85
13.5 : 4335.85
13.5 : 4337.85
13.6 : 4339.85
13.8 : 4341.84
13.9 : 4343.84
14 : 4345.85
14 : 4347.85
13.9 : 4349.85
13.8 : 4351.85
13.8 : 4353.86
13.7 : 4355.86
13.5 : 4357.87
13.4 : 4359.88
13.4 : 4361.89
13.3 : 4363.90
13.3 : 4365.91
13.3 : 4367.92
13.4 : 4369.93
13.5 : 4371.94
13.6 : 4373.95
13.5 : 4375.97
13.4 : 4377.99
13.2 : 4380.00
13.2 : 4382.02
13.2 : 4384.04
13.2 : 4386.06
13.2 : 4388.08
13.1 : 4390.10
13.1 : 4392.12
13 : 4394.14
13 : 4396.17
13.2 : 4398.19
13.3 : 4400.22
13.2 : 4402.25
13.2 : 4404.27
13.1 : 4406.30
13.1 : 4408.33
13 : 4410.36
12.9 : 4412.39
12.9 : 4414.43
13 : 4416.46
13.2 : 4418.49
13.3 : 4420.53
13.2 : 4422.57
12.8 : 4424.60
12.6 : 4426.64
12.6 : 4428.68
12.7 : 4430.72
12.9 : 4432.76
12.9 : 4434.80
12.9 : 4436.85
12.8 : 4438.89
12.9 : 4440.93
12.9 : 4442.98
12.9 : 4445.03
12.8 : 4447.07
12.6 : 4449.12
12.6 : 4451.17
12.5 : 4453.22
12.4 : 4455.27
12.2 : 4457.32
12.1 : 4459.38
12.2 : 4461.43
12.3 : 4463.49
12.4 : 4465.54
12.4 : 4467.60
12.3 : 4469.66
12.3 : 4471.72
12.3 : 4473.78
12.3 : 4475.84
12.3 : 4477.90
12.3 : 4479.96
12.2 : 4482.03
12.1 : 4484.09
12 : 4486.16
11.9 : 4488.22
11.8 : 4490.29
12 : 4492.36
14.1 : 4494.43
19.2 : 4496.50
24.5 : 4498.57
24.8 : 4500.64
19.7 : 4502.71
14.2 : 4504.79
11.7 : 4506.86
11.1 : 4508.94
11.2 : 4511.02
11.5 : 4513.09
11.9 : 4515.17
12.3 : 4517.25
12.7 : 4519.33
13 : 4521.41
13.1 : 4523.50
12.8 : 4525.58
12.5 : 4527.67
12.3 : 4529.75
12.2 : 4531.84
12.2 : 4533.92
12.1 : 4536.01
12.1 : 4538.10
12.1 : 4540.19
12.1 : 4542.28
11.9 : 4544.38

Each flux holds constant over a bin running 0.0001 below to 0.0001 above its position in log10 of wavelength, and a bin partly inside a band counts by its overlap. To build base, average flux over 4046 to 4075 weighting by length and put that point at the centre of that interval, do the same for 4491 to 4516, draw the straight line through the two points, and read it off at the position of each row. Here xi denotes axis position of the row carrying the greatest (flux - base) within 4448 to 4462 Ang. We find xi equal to 4451.17 Ang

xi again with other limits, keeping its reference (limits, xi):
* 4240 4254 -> 4252.79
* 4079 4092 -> 4091.42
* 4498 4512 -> 4500.64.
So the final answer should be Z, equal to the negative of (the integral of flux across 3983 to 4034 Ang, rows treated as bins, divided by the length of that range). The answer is -17.3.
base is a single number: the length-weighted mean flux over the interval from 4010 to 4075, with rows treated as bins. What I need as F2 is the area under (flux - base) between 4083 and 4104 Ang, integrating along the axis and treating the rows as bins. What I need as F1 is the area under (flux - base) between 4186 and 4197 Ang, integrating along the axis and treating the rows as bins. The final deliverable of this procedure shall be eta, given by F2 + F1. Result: -21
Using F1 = -13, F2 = -8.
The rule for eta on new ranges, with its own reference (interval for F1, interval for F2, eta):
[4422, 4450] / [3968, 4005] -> -125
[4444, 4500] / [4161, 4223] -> -255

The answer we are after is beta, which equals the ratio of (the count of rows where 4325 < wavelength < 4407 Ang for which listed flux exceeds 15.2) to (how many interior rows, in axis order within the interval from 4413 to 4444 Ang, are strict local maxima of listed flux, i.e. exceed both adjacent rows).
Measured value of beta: 0.0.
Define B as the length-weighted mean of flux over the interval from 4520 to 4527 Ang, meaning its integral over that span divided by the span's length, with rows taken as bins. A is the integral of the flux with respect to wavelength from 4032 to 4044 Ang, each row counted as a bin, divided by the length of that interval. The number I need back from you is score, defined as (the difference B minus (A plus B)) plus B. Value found -2.6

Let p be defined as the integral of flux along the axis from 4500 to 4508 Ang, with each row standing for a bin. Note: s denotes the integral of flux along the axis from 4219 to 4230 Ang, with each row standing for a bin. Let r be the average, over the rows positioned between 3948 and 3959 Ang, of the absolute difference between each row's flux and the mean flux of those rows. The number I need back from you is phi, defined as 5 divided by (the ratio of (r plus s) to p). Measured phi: 4.3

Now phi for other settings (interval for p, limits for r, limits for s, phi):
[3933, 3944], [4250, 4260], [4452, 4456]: 15.3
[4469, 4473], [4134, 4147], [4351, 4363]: 1.5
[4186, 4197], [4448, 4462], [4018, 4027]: 6.2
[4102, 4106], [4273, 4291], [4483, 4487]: 6.2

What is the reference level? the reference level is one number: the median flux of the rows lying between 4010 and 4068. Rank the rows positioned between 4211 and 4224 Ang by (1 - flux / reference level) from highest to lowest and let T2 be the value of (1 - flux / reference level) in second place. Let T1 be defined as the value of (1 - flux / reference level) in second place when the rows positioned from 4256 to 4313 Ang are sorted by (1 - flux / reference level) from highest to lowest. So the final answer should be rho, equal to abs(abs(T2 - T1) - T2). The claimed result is 0.05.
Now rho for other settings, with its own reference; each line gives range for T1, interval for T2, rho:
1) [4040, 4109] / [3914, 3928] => 0.08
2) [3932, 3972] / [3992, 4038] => 0.08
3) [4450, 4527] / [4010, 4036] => 0.12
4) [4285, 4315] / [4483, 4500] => 0.13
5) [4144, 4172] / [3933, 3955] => 0.06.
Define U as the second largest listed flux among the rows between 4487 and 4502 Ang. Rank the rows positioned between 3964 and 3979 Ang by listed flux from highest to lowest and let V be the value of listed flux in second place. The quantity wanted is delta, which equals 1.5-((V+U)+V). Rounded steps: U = 24.5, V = 15.5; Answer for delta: -54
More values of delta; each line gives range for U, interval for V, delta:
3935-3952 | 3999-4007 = -49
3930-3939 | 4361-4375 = -40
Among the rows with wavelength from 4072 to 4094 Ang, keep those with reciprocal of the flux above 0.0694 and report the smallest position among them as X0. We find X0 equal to 4074.50 Ang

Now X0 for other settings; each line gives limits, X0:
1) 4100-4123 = 4121.68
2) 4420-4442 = 4420.53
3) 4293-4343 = 4294.12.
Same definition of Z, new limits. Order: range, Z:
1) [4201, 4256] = -14.9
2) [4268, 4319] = -13.9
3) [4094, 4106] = -15.7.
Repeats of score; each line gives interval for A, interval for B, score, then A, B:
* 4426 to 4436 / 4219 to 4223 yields 2.2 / 12.7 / 15.0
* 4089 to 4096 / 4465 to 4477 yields -3.8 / 16.1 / 12.3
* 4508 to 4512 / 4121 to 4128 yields 2.7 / 11.1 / 13.8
